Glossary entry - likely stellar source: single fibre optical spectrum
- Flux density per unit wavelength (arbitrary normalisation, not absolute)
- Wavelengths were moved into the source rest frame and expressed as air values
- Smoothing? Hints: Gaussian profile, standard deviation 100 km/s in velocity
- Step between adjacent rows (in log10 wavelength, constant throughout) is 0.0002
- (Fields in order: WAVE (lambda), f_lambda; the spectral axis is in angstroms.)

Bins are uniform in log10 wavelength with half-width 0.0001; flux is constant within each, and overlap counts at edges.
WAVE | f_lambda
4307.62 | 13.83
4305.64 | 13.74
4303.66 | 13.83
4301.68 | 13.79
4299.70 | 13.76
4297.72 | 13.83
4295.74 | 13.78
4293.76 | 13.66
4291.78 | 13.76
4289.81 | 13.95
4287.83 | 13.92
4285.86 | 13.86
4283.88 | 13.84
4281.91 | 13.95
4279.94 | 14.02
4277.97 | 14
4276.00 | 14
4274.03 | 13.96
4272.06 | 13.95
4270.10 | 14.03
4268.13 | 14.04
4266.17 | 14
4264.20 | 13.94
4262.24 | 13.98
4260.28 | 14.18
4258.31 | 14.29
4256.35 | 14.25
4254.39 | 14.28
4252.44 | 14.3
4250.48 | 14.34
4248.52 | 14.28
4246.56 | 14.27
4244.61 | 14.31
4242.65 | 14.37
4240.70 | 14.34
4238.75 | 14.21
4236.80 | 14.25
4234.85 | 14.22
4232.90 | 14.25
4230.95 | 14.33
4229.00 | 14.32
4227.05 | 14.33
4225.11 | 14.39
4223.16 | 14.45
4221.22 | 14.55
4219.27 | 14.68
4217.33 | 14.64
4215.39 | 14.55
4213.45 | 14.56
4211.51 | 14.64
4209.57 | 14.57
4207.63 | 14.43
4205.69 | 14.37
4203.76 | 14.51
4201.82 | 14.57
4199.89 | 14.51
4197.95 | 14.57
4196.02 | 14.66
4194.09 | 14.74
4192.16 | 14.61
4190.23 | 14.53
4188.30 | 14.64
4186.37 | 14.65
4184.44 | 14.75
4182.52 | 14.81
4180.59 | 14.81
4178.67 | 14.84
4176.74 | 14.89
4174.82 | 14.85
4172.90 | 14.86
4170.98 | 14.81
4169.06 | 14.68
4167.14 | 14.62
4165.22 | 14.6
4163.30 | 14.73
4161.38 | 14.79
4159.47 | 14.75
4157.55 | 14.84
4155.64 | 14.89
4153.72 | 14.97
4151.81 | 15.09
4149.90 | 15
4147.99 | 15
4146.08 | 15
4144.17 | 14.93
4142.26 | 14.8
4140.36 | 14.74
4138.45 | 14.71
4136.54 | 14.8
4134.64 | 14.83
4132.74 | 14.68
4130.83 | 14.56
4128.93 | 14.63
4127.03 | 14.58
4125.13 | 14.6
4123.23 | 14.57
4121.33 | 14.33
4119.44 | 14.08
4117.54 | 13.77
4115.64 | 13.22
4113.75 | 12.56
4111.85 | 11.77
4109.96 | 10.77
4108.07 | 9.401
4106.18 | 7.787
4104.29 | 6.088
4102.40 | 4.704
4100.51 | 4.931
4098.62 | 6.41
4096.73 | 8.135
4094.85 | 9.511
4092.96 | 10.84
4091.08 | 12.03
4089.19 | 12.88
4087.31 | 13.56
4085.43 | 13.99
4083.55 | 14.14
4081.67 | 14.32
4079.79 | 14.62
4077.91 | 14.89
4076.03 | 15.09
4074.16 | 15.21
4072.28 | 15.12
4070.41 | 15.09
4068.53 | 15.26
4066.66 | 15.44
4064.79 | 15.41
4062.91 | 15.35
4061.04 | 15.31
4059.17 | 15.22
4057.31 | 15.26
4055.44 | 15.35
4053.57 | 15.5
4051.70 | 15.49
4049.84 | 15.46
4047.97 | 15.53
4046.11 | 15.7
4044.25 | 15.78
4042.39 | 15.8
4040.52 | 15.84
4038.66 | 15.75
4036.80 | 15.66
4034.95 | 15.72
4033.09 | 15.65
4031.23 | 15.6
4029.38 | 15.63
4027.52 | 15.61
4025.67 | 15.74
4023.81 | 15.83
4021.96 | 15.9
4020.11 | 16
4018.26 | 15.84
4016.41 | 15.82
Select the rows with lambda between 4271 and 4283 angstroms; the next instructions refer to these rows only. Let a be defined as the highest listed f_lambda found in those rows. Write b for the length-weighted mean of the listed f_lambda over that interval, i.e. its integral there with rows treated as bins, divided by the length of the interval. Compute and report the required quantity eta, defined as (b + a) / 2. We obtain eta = 14.0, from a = 14.02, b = 14.0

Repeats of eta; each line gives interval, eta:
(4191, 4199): 14.7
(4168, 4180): 14.9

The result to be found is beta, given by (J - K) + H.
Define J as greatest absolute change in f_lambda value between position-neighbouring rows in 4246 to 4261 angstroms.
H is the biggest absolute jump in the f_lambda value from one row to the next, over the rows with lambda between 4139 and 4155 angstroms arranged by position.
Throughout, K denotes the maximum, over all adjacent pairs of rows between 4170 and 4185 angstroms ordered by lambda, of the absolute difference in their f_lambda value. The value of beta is 0.18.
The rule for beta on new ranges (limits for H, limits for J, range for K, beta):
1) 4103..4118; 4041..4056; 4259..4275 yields 1.67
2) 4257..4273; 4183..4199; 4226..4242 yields 0.20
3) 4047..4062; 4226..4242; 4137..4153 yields 0.15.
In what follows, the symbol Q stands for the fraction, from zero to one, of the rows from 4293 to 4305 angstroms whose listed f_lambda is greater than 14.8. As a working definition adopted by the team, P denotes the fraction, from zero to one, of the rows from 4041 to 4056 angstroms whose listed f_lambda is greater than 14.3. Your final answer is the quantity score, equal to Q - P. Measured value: -1.0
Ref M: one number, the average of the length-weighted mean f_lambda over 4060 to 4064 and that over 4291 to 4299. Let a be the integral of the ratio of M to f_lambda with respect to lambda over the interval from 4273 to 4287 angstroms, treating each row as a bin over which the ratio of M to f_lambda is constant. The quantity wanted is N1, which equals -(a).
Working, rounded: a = 14.6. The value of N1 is -14.6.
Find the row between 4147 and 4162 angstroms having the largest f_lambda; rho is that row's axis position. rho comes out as 4151.81 angstroms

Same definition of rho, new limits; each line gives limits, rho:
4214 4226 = 4219.27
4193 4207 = 4194.09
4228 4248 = 4242.65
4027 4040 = 4038.66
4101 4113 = 4111.85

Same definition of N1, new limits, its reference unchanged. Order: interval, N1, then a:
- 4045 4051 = -5.6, 5.6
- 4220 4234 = -14.1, 14.1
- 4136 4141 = -4.9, 4.9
